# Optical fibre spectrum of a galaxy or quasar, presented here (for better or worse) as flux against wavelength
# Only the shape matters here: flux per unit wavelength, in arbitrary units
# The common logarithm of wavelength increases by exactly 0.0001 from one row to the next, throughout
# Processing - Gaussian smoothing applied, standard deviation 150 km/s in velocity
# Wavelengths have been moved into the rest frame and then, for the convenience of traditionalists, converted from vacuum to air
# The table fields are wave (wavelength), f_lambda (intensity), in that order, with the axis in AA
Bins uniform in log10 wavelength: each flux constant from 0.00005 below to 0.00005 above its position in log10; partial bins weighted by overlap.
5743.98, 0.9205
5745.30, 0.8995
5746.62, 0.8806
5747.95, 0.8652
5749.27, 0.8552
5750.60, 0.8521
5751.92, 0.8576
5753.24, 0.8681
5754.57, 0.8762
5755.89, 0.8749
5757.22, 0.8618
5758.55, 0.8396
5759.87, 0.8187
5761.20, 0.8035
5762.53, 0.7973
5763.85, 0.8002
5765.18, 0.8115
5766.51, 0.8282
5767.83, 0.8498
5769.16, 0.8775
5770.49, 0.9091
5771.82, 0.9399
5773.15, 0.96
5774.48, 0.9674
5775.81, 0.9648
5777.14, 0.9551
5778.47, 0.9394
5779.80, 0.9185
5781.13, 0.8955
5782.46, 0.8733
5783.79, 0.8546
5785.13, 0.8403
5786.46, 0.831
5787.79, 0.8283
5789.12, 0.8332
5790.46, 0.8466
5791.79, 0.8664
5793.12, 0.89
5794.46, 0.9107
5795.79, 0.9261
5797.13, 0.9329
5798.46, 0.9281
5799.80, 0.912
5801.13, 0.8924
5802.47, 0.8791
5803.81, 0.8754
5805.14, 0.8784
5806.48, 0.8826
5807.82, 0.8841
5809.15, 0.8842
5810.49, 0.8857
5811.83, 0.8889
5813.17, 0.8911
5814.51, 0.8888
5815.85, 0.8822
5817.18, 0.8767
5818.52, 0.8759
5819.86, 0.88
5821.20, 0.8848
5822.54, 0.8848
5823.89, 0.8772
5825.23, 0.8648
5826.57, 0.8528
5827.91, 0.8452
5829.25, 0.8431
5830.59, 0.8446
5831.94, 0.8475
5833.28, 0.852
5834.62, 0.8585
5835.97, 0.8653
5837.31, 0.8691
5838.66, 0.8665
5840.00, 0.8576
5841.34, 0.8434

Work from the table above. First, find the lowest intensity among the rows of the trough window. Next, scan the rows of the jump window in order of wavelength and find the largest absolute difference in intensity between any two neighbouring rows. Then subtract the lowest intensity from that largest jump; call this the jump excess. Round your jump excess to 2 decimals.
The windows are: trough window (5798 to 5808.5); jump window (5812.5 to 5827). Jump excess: -0.86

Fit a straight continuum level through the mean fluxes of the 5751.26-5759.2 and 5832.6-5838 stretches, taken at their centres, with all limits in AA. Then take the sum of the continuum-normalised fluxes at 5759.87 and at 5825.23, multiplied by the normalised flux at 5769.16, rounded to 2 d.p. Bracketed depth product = 1.99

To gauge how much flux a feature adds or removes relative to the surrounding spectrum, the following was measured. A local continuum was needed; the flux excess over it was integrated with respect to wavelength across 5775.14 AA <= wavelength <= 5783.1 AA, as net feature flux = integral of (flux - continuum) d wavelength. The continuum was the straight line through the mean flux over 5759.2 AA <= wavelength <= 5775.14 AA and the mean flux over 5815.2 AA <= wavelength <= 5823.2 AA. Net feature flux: 0.45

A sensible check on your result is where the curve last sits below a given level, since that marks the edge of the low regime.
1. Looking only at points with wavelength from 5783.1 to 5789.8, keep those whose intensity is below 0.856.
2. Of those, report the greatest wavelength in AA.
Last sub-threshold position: 5789.12 AA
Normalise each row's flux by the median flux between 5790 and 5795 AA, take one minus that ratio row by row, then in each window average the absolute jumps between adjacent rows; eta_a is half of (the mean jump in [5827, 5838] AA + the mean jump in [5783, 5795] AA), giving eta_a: 0.0100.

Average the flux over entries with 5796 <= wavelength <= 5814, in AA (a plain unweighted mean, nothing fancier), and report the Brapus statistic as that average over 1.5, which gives 0.596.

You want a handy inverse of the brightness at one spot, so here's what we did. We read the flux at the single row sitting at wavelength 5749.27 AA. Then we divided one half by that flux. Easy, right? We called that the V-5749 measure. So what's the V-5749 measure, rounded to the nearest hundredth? 0.58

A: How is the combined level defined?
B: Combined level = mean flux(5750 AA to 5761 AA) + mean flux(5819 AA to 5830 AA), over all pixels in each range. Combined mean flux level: 1.72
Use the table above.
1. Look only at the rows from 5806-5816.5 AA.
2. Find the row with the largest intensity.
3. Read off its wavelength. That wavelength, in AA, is 5813.17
